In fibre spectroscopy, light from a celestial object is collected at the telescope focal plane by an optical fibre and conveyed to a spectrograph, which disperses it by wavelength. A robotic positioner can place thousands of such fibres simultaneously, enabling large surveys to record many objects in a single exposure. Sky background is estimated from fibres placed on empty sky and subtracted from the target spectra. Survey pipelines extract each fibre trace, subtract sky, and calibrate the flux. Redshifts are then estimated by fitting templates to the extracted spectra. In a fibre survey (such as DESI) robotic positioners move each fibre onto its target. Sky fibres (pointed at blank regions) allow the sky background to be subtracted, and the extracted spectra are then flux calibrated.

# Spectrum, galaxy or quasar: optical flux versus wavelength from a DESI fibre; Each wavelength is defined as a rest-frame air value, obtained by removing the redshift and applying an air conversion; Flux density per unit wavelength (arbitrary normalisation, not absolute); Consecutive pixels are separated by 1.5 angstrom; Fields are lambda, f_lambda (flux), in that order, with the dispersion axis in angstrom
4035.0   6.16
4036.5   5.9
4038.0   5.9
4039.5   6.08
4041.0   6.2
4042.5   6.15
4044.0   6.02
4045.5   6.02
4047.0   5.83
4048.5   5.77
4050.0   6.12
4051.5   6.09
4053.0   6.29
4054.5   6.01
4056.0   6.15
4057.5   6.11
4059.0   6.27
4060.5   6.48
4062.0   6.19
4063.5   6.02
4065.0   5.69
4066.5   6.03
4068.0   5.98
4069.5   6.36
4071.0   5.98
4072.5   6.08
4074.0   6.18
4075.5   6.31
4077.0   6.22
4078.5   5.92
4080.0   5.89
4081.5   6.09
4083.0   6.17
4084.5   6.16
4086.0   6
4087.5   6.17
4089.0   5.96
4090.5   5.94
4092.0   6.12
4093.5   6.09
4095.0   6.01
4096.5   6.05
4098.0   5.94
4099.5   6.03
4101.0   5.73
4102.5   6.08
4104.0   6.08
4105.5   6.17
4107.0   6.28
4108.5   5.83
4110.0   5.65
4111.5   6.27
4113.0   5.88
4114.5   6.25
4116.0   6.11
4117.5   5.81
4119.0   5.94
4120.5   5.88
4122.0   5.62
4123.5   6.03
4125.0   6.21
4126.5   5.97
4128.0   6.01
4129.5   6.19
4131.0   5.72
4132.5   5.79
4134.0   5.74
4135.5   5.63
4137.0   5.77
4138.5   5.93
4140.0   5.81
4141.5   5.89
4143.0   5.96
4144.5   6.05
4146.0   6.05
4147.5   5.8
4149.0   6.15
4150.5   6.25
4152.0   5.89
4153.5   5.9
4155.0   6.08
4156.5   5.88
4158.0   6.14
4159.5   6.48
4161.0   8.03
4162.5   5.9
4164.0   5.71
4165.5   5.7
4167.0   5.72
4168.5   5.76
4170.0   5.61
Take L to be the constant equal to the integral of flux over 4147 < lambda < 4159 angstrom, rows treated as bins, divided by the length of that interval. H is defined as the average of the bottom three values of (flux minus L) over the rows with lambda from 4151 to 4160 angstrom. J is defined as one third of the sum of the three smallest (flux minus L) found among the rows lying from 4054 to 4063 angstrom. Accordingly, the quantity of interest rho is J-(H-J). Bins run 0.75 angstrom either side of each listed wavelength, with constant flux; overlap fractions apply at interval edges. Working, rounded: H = -0.135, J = 0.06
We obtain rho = 0.26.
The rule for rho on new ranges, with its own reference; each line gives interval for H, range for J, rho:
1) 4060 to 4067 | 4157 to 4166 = -0.40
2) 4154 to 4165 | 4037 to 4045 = 0.14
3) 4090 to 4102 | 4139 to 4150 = -0.23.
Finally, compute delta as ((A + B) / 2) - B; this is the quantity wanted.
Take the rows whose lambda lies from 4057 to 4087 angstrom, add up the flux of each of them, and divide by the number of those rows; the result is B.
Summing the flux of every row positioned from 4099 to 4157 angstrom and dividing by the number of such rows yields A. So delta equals -0.075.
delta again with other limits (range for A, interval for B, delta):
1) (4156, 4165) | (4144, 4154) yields 0.172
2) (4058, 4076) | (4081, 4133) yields 0.062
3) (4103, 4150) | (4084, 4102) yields -0.033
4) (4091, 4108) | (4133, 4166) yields 0.010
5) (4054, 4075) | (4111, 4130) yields 0.048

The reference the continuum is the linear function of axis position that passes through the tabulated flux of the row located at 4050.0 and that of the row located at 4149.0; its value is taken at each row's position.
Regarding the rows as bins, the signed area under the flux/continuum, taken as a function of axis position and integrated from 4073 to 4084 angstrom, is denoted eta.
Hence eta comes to 11.0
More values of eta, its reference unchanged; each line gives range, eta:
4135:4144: 8.6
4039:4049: 9.8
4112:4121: 8.8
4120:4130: 9.7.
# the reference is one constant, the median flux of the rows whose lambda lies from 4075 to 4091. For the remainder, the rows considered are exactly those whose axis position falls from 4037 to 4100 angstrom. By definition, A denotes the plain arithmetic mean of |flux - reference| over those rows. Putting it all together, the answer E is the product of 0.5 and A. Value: 0.059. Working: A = 0.12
